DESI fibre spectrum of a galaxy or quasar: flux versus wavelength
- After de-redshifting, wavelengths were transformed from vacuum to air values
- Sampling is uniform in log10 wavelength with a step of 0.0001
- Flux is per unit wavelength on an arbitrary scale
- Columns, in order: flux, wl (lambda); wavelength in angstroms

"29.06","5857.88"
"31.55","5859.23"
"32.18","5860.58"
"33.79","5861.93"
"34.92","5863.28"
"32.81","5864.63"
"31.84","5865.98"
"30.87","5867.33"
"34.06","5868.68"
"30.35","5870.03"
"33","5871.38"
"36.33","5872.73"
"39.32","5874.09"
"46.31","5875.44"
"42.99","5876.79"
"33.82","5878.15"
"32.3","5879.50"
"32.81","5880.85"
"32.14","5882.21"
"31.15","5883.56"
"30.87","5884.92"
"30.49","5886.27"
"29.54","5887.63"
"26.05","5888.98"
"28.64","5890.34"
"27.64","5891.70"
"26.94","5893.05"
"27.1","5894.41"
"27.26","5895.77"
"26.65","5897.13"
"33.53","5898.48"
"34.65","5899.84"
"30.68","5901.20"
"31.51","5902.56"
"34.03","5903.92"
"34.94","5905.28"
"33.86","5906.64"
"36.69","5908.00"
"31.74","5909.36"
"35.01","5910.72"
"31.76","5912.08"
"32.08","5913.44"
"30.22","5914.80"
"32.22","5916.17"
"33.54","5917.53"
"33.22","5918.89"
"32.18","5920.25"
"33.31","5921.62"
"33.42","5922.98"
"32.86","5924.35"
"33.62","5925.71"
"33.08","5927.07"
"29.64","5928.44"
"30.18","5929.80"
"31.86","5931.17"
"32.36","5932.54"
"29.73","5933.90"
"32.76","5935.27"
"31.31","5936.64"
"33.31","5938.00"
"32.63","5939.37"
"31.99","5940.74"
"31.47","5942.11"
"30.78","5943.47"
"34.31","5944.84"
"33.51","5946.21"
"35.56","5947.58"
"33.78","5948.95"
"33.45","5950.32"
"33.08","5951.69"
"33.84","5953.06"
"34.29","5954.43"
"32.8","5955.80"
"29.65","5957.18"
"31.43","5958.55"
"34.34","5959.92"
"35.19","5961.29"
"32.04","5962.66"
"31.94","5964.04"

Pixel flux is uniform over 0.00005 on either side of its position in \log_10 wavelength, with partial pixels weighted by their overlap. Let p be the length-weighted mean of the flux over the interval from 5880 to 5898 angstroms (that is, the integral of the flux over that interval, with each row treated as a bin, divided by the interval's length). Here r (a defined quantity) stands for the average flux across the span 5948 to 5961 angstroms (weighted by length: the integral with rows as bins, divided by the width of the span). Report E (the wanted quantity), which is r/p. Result 1.14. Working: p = 29.1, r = 33.1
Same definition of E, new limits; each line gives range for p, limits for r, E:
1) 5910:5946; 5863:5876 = 1.08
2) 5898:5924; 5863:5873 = 0.99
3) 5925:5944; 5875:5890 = 1.04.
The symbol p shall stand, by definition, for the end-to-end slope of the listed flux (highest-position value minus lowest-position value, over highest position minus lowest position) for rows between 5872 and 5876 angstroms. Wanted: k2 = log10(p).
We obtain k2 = 0.6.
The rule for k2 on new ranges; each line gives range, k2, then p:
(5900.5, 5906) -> 0.0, 1.0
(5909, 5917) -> -1.2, 0.1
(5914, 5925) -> -0.6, 0.3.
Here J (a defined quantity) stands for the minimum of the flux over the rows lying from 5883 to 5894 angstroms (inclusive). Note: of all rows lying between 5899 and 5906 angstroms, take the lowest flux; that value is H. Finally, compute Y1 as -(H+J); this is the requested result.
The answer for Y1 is -56.7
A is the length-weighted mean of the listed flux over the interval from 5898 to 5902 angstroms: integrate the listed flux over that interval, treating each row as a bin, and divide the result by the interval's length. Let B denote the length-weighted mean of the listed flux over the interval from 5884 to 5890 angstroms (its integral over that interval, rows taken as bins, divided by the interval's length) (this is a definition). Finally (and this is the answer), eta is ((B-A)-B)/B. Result -1.12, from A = 32.8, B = 29.3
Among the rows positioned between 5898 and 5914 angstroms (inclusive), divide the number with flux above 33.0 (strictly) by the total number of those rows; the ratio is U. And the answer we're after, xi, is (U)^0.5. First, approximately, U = 0.6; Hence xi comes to 0.76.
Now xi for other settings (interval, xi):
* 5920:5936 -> 0.58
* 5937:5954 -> 0.82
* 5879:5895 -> 0.00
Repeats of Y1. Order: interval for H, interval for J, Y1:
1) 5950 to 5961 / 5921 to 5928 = -62.5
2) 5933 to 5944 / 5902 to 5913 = -61.2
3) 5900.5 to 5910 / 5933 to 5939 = -60.4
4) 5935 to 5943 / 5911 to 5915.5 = -61.5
